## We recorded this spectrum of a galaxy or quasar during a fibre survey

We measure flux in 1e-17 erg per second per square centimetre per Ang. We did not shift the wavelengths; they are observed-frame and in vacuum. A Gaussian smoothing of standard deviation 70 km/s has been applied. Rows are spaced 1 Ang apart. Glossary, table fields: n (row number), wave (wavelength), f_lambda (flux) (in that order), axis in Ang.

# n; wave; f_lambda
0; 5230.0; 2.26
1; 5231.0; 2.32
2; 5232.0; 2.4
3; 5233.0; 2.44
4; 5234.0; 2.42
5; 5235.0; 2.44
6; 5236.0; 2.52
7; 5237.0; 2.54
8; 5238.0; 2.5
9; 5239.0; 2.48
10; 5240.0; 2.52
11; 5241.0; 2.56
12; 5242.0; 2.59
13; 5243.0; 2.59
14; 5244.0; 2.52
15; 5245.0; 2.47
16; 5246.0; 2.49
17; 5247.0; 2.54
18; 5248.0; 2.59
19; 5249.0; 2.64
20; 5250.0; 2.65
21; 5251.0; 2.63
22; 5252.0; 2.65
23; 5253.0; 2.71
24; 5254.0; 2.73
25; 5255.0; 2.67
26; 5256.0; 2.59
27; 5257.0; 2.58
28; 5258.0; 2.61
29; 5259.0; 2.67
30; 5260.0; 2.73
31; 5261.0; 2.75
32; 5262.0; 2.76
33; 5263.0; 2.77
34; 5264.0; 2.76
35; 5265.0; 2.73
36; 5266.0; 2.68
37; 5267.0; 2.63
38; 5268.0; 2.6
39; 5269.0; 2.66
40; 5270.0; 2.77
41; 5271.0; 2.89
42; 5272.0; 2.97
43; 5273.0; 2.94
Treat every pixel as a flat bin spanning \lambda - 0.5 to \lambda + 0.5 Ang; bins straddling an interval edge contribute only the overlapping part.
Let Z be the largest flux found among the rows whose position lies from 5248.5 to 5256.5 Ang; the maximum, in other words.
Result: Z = 2.73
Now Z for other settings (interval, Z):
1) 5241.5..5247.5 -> 2.59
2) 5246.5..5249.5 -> 2.64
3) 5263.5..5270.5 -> 2.77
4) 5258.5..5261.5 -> 2.75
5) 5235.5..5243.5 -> 2.59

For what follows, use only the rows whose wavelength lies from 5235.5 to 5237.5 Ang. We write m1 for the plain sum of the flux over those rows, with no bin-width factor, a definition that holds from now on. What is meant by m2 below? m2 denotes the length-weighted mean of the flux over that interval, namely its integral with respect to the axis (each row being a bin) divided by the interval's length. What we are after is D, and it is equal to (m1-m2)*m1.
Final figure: 12.8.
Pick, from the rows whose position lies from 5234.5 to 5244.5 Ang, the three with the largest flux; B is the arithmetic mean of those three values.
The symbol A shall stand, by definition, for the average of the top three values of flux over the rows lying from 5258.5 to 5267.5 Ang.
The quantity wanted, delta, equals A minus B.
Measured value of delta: 0.18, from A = 2.76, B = 2.58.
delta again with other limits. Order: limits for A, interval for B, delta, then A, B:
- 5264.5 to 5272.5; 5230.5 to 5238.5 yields 0.36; 2.88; 2.52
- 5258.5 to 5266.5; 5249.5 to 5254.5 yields 0.07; 2.76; 2.70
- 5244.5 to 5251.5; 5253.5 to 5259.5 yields -0.05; 2.64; 2.69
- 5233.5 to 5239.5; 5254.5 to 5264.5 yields -0.24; 2.52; 2.76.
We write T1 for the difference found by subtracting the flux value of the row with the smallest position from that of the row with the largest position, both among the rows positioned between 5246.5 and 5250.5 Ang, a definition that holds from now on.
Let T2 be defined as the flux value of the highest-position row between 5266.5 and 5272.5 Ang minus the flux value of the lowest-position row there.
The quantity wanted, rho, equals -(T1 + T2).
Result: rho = -0.45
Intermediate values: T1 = 0.11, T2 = 0.34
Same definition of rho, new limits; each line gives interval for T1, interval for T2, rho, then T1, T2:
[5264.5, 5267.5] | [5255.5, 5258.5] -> 0.08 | -0.10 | 0.02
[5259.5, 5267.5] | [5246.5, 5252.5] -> -0.01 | -0.10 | 0.11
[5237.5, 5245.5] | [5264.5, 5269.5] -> 0.10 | -0.03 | -0.07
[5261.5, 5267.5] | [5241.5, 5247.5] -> 0.18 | -0.13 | -0.05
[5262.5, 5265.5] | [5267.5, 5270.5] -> -0.13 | -0.04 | 0.17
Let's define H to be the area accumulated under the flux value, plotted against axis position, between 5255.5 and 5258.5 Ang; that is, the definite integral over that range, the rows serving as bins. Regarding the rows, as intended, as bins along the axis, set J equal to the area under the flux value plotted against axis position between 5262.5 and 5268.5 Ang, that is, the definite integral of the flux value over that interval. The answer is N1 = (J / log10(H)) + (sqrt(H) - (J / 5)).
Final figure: 17.7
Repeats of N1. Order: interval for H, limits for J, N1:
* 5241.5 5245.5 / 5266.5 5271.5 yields 13.9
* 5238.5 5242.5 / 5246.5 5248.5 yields 7.3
